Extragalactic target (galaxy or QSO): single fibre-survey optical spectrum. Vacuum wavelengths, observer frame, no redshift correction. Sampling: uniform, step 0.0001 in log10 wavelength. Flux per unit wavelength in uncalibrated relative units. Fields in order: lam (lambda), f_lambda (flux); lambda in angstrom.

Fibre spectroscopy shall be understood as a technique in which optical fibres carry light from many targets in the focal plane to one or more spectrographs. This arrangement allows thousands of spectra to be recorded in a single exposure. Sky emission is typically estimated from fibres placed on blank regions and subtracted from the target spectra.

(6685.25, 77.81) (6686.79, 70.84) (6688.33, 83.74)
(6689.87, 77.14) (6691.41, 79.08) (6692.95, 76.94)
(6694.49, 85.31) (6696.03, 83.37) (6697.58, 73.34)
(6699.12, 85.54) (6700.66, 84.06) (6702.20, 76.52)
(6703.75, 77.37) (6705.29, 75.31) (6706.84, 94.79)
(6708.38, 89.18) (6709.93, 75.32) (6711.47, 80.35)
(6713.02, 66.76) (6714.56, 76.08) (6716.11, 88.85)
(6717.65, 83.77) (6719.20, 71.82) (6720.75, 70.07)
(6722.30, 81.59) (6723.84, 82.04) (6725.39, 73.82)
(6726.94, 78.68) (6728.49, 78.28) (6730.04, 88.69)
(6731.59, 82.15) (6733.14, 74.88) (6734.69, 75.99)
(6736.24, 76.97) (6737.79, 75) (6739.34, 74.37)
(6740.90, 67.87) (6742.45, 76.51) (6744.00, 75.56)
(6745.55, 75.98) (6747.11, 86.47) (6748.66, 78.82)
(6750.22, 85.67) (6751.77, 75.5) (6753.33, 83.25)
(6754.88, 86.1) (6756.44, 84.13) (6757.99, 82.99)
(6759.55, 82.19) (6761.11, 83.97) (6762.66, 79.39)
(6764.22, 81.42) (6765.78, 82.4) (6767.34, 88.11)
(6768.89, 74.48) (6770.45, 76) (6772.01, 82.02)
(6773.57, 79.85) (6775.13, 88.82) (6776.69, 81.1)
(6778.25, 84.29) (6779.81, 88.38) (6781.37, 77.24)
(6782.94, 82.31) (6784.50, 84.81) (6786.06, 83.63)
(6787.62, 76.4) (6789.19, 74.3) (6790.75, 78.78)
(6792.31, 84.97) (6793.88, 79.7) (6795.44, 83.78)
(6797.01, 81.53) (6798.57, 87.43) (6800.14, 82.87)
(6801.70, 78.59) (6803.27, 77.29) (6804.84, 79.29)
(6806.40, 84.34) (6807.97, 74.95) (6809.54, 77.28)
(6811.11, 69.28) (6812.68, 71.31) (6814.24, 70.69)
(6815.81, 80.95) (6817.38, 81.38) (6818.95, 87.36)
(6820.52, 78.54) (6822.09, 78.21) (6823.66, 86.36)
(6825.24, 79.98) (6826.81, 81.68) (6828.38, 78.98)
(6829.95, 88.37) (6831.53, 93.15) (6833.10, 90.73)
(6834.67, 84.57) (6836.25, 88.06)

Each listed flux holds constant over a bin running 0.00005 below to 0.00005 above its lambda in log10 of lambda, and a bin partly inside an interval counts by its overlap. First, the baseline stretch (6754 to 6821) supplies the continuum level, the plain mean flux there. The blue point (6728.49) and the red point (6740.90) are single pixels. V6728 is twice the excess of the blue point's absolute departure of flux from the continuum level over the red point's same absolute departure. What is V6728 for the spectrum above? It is -21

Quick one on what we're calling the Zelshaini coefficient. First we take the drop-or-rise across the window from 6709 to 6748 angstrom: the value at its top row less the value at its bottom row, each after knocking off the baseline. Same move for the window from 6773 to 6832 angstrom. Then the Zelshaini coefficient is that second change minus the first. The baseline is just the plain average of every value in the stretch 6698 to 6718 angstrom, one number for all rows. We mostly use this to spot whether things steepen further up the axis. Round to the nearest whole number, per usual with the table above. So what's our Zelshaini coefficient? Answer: 2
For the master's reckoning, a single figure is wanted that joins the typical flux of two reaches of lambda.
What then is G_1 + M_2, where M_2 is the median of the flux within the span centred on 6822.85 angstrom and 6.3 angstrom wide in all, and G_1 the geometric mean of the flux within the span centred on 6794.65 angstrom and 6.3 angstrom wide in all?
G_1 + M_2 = 162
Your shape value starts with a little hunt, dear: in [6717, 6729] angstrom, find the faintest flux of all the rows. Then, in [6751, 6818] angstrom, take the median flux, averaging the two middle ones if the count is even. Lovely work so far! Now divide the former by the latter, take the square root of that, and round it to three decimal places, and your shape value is 0.928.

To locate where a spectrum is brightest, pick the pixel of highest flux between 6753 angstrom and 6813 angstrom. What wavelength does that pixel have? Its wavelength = 6775.13 angstrom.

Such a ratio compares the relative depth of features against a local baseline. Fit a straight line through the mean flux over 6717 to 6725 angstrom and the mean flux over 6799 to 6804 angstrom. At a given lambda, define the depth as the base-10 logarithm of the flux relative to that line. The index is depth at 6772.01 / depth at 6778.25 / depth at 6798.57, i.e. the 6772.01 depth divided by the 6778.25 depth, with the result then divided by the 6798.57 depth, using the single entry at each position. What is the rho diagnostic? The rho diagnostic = 15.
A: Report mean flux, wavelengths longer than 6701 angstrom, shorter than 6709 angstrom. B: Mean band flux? 82.6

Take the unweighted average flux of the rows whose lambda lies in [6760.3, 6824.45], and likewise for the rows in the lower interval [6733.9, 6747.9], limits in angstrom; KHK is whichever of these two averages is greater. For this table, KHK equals 80.6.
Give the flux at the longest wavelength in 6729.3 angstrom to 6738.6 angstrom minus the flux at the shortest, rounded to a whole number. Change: -14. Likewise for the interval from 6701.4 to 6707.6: 18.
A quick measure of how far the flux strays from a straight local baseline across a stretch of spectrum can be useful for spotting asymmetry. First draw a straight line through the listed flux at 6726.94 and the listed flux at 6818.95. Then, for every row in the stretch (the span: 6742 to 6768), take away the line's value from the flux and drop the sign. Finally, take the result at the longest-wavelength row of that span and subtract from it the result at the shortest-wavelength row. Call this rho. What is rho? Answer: 2.0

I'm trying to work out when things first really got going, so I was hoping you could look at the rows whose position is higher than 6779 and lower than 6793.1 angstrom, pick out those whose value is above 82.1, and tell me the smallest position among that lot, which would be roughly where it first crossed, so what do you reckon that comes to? 6779.81 angstrom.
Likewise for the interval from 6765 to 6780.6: 6765.78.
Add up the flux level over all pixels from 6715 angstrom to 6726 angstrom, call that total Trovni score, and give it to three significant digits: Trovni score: 552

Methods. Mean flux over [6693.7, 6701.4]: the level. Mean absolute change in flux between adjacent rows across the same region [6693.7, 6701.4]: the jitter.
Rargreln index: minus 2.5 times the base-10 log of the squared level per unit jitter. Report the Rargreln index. -7.56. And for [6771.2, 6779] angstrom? -7.75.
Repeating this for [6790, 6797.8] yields -7.94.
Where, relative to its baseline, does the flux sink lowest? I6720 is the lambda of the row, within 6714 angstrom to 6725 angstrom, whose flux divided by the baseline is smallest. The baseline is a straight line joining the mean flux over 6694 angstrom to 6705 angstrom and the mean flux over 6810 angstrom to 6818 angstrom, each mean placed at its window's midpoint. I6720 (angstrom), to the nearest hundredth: 6720.75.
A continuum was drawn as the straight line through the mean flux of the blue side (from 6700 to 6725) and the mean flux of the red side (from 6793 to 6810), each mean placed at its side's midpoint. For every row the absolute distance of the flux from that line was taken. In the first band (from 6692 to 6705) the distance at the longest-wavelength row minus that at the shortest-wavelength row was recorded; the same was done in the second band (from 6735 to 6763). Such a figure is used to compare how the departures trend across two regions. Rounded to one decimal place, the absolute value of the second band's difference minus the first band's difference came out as 1.8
